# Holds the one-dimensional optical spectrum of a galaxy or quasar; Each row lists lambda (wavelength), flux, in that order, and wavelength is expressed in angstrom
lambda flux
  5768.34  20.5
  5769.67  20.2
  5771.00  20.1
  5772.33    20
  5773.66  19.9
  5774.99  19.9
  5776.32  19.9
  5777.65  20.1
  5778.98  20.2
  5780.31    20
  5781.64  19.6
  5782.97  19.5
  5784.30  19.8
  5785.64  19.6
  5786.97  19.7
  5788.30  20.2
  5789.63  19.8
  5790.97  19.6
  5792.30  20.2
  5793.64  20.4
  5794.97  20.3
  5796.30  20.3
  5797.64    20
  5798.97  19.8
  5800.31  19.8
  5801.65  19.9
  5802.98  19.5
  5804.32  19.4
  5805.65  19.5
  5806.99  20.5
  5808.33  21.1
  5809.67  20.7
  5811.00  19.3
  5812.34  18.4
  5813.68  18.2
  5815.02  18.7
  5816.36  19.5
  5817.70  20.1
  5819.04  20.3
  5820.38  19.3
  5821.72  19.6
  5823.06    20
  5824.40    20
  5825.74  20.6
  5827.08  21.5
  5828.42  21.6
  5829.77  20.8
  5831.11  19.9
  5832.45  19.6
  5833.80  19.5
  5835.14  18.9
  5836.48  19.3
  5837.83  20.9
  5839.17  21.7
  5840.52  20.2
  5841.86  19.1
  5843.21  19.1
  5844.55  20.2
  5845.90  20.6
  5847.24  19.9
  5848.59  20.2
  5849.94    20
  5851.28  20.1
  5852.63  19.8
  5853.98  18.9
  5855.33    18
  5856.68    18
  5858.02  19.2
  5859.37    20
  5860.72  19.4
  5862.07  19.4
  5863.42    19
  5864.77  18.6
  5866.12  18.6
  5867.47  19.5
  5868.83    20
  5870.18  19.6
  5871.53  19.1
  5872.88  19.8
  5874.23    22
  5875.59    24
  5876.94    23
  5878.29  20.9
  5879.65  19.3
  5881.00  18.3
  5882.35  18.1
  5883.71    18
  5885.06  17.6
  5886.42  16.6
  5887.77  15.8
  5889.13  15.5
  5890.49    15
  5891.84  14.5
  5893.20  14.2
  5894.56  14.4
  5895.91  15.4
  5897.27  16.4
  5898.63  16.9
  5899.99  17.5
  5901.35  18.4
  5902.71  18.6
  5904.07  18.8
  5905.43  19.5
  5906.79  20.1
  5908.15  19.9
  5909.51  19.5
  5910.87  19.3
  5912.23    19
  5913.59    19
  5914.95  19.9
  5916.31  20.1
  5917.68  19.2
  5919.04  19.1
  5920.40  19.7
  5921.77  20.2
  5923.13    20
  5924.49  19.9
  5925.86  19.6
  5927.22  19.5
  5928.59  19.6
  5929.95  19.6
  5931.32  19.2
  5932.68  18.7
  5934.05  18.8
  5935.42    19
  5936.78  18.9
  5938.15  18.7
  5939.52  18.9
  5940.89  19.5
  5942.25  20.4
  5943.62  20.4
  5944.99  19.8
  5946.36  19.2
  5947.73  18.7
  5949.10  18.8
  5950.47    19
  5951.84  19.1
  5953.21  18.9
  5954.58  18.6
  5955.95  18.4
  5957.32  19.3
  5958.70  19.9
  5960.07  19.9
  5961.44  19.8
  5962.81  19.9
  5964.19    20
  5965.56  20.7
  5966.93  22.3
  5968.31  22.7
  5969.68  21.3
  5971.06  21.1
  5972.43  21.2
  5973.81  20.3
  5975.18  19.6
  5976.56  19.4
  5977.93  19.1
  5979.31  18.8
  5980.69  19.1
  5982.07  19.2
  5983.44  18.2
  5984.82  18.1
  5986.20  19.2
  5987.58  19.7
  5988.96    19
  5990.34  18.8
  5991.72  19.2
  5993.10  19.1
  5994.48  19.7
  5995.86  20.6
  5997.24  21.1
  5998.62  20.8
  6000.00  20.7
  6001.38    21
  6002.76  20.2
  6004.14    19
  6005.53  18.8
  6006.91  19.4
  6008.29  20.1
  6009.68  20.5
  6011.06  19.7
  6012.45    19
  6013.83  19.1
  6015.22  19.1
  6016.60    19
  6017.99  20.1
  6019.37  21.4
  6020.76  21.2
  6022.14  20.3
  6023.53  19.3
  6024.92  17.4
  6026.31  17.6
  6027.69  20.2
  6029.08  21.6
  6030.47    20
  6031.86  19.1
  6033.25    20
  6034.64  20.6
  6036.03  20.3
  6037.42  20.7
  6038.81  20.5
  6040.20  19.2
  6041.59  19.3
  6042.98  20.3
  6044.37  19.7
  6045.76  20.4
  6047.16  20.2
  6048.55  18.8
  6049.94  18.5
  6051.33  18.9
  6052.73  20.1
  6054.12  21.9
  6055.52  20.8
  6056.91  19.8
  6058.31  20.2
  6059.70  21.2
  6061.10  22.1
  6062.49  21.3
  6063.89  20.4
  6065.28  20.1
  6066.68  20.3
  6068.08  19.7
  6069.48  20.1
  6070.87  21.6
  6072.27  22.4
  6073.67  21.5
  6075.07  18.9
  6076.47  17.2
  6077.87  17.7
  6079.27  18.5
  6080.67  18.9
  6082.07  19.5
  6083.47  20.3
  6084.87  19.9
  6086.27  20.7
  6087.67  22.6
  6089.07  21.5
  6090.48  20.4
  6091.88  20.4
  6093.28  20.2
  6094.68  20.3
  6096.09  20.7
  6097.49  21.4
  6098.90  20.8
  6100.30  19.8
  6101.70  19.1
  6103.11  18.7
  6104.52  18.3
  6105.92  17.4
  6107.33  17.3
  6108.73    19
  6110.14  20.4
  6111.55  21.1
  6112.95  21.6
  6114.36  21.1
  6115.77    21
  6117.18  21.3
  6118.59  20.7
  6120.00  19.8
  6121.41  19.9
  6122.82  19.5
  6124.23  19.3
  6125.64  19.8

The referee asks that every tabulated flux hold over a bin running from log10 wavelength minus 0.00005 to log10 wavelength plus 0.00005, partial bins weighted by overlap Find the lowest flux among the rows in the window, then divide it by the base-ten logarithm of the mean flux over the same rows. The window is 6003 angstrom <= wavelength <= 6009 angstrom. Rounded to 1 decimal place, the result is 14.6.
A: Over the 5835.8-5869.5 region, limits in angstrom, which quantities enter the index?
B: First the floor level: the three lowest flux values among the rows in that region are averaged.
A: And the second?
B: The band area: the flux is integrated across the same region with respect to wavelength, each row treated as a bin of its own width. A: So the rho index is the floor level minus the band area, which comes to -642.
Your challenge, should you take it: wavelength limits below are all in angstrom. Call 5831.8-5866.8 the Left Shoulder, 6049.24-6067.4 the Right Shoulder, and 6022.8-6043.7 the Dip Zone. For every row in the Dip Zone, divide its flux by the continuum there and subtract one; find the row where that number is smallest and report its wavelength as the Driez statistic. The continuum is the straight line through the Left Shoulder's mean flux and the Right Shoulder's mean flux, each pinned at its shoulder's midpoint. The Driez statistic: 6024.92 angstrom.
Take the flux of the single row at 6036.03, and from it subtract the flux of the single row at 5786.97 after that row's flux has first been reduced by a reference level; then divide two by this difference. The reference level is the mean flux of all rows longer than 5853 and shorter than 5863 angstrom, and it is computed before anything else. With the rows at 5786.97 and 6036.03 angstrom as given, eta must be 0.102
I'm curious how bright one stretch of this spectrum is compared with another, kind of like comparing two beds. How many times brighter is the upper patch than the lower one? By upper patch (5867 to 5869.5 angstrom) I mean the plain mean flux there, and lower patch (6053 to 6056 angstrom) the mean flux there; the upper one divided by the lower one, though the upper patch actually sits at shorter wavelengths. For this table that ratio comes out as 0.93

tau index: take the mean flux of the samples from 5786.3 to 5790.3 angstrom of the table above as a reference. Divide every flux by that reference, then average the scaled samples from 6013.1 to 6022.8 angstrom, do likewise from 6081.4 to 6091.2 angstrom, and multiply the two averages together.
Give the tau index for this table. 1.05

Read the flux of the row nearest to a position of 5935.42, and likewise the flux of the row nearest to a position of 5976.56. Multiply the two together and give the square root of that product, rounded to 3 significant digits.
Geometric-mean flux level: 19.2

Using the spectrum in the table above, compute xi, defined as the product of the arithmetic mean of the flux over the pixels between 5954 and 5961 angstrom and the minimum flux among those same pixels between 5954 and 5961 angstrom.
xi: 354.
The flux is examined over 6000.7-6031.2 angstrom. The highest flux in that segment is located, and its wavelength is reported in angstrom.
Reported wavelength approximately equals 6029.08 angstrom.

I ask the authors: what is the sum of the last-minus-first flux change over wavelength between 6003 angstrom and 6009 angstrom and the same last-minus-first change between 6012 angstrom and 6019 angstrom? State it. 2.2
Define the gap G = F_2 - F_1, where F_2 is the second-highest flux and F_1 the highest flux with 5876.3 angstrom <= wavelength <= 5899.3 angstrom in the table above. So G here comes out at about -2.1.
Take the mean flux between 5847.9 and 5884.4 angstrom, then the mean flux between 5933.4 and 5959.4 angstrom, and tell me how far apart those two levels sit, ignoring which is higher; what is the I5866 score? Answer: 0.49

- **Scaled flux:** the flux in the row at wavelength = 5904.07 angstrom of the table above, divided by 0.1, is 188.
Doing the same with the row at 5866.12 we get 186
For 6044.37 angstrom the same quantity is 197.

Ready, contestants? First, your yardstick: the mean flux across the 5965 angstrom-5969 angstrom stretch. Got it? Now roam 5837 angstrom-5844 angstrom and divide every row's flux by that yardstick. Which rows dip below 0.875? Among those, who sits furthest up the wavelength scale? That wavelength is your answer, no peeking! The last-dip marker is 5843.21 angstrom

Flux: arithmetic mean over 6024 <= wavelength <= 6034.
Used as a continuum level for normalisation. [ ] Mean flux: 19.4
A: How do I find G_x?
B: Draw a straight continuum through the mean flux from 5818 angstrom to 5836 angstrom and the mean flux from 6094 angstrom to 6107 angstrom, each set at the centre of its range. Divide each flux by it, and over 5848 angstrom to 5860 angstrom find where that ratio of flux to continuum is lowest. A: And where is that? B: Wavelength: 5855.33 angstrom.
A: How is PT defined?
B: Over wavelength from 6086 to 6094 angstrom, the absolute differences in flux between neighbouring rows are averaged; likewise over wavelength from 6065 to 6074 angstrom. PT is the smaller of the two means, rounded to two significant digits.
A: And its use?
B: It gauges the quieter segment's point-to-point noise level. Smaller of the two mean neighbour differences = 0.73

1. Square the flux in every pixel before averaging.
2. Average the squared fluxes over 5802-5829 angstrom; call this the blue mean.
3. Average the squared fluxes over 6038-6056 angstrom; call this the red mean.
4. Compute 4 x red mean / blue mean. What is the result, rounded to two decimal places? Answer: 4.00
